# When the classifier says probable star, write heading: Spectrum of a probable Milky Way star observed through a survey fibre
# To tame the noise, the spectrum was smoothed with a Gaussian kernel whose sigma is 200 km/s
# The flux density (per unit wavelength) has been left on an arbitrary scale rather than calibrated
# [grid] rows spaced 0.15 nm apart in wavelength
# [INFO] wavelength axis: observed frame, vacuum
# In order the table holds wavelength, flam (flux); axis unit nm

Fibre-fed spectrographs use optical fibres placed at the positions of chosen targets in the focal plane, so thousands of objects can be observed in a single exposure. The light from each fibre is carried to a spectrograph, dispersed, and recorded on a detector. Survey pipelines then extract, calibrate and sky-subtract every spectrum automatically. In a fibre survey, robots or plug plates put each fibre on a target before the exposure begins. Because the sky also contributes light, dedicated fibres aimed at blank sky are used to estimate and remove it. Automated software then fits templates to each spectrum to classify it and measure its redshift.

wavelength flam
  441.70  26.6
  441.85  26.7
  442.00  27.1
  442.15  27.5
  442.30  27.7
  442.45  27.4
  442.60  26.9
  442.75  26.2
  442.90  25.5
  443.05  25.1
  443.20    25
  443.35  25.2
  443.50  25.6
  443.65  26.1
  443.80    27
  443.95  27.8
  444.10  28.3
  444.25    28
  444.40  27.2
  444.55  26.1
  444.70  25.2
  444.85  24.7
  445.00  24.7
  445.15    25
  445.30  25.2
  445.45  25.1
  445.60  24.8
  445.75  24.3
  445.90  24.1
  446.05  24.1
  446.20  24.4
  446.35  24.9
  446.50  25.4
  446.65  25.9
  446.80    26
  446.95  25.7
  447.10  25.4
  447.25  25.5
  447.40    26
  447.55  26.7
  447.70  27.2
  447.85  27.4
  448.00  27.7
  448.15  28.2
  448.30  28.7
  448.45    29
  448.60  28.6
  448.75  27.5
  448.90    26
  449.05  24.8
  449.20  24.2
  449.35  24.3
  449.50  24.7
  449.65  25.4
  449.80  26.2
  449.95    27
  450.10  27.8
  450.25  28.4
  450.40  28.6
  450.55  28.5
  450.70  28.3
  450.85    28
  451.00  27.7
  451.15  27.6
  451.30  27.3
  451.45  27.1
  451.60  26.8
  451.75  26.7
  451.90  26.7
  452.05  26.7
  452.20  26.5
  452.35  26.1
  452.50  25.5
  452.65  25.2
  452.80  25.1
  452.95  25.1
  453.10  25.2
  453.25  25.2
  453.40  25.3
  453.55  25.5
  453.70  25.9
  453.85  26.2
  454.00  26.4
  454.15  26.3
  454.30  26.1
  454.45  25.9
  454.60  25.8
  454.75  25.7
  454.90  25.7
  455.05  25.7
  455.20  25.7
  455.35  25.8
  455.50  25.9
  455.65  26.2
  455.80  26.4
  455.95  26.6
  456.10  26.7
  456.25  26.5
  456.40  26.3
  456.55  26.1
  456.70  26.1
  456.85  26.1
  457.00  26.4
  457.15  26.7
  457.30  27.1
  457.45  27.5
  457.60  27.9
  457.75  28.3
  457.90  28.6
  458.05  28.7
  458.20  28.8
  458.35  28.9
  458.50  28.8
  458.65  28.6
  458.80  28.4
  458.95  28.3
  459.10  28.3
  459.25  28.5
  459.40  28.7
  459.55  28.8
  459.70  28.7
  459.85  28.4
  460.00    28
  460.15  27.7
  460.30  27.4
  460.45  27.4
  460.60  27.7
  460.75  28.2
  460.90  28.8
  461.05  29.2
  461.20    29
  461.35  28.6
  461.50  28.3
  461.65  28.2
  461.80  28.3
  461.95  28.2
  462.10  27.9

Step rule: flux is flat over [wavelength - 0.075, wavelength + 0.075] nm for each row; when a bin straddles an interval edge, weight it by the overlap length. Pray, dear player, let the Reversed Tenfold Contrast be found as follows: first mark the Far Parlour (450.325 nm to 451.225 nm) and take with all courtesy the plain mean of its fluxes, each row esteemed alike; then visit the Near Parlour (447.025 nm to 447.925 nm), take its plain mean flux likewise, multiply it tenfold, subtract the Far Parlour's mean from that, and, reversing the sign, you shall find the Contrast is -236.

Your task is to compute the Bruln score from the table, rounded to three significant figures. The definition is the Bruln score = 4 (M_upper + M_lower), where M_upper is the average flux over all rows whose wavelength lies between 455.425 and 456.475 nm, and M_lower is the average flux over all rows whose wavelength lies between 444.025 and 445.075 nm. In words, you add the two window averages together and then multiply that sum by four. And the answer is 211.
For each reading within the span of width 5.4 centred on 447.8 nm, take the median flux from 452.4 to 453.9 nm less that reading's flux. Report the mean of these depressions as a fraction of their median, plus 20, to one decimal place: 21.6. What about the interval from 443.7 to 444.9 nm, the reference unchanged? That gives 20.8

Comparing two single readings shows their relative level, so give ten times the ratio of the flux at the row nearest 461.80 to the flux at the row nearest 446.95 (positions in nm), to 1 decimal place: 11.0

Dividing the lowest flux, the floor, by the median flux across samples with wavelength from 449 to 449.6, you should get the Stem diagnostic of 0.99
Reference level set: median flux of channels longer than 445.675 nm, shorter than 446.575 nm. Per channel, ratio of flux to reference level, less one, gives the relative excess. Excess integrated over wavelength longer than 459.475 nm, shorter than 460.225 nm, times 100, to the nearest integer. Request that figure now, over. 12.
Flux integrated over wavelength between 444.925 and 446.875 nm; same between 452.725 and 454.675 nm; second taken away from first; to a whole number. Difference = -2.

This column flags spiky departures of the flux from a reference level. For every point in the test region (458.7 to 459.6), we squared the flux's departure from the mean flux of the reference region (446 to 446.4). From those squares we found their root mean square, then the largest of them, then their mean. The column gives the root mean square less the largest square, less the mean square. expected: -19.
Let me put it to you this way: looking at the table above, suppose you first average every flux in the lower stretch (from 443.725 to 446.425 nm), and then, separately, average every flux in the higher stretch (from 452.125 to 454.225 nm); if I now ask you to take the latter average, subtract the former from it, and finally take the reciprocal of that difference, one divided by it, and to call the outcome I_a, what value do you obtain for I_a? 13.7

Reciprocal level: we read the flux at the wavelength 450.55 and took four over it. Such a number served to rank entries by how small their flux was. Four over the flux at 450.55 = 0.140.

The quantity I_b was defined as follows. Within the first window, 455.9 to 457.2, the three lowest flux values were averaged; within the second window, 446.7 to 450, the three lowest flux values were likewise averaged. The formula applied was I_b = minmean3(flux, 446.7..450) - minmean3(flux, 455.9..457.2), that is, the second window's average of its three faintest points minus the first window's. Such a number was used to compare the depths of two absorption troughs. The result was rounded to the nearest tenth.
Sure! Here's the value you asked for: -1.7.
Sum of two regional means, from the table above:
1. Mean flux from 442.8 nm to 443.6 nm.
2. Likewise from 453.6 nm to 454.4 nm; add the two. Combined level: 51.5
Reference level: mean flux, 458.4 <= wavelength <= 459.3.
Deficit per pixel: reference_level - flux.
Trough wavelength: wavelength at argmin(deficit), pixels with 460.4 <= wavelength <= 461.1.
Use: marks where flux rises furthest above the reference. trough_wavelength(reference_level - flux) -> 461.05 nm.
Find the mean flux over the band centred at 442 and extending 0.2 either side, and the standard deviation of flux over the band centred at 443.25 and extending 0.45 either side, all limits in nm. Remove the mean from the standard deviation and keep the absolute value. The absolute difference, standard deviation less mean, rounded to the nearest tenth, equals 26.7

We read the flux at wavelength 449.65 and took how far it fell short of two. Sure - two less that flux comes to -23.4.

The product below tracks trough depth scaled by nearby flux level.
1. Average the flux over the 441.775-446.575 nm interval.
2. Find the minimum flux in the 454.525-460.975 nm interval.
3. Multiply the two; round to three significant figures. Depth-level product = 665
